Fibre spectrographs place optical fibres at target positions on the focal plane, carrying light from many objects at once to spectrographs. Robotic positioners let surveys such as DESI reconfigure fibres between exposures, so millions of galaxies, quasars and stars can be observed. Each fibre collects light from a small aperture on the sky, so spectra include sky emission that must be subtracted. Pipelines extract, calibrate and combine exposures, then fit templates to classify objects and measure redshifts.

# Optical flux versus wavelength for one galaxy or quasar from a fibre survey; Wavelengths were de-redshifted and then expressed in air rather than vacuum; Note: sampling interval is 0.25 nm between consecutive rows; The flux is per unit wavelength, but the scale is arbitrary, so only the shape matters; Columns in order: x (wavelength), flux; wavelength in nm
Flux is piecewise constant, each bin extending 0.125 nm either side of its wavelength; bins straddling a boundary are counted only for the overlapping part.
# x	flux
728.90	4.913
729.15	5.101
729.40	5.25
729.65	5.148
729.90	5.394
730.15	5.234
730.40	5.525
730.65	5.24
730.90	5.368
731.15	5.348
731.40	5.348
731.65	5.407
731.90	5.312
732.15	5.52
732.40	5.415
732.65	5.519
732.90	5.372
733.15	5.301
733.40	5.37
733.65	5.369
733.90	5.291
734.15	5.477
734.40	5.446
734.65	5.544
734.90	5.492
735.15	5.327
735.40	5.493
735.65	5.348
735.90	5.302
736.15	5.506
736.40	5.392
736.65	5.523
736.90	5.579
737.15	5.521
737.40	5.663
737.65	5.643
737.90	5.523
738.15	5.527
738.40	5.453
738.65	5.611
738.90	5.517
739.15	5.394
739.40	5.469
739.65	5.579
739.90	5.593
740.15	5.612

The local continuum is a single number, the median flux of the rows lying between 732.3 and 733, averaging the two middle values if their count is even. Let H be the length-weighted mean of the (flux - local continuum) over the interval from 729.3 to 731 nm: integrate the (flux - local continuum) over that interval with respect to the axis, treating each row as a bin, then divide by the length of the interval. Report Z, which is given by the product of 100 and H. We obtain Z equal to -11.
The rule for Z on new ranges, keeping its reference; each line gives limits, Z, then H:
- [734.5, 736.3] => 1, 0.01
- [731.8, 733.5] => -1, -0.01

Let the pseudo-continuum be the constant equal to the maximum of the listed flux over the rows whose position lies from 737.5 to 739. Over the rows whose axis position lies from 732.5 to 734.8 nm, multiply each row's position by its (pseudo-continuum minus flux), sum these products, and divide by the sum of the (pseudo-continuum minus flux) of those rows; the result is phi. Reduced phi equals 733.58 nm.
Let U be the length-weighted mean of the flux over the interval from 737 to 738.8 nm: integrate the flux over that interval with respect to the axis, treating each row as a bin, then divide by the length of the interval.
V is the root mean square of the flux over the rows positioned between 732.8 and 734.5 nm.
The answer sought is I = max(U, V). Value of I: 5.56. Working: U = 5.56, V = 5.38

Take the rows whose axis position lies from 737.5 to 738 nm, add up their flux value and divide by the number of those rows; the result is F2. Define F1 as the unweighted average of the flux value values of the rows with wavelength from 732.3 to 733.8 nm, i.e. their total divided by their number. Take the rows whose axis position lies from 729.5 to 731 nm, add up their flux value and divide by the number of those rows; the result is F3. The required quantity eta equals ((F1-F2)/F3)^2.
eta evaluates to 0.0013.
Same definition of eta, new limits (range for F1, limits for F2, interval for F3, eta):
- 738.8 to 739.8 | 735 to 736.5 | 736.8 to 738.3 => 0.0003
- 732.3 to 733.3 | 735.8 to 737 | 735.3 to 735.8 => 0.0001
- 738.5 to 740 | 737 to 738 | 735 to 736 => 0.0001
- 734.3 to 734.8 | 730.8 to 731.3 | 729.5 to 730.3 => 0.0007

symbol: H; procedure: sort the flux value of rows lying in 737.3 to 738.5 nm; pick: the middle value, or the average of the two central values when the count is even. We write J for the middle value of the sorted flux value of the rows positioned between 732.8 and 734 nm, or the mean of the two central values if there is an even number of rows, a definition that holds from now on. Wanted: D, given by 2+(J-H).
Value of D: 1.84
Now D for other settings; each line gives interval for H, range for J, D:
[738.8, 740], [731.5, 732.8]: 1.90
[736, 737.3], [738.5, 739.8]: 2.00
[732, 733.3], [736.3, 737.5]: 2.11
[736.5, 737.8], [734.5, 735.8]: 1.91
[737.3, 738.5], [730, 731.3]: 1.82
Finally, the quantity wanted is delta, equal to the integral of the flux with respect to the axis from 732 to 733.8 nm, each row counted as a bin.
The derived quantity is 9.7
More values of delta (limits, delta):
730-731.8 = 9.6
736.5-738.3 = 10.0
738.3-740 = 9.4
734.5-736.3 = 9.8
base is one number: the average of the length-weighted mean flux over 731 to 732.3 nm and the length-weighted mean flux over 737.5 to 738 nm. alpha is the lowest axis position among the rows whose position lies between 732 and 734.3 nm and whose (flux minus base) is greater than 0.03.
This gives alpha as 732.15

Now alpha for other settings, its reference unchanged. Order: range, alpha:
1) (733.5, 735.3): 734.65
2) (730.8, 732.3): 732.15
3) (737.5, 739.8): 737.65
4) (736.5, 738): 736.65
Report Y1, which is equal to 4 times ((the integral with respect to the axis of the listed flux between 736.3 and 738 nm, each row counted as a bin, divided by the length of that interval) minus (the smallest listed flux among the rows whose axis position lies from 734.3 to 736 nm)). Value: 1.0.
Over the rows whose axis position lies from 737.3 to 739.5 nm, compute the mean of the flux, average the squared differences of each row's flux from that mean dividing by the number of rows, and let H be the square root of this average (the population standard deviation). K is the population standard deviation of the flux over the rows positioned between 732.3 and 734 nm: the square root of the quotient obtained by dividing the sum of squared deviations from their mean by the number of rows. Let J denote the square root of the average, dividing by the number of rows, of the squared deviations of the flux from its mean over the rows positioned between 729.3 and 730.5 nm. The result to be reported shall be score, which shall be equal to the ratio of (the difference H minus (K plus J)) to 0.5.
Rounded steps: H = 0.085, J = 0.133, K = 0.071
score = -0.24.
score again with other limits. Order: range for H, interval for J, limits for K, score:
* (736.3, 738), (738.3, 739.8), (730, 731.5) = -0.17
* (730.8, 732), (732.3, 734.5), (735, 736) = -0.23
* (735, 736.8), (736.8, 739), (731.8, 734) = -0.12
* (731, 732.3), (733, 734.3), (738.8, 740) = -0.13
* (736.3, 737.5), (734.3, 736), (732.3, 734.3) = -0.15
